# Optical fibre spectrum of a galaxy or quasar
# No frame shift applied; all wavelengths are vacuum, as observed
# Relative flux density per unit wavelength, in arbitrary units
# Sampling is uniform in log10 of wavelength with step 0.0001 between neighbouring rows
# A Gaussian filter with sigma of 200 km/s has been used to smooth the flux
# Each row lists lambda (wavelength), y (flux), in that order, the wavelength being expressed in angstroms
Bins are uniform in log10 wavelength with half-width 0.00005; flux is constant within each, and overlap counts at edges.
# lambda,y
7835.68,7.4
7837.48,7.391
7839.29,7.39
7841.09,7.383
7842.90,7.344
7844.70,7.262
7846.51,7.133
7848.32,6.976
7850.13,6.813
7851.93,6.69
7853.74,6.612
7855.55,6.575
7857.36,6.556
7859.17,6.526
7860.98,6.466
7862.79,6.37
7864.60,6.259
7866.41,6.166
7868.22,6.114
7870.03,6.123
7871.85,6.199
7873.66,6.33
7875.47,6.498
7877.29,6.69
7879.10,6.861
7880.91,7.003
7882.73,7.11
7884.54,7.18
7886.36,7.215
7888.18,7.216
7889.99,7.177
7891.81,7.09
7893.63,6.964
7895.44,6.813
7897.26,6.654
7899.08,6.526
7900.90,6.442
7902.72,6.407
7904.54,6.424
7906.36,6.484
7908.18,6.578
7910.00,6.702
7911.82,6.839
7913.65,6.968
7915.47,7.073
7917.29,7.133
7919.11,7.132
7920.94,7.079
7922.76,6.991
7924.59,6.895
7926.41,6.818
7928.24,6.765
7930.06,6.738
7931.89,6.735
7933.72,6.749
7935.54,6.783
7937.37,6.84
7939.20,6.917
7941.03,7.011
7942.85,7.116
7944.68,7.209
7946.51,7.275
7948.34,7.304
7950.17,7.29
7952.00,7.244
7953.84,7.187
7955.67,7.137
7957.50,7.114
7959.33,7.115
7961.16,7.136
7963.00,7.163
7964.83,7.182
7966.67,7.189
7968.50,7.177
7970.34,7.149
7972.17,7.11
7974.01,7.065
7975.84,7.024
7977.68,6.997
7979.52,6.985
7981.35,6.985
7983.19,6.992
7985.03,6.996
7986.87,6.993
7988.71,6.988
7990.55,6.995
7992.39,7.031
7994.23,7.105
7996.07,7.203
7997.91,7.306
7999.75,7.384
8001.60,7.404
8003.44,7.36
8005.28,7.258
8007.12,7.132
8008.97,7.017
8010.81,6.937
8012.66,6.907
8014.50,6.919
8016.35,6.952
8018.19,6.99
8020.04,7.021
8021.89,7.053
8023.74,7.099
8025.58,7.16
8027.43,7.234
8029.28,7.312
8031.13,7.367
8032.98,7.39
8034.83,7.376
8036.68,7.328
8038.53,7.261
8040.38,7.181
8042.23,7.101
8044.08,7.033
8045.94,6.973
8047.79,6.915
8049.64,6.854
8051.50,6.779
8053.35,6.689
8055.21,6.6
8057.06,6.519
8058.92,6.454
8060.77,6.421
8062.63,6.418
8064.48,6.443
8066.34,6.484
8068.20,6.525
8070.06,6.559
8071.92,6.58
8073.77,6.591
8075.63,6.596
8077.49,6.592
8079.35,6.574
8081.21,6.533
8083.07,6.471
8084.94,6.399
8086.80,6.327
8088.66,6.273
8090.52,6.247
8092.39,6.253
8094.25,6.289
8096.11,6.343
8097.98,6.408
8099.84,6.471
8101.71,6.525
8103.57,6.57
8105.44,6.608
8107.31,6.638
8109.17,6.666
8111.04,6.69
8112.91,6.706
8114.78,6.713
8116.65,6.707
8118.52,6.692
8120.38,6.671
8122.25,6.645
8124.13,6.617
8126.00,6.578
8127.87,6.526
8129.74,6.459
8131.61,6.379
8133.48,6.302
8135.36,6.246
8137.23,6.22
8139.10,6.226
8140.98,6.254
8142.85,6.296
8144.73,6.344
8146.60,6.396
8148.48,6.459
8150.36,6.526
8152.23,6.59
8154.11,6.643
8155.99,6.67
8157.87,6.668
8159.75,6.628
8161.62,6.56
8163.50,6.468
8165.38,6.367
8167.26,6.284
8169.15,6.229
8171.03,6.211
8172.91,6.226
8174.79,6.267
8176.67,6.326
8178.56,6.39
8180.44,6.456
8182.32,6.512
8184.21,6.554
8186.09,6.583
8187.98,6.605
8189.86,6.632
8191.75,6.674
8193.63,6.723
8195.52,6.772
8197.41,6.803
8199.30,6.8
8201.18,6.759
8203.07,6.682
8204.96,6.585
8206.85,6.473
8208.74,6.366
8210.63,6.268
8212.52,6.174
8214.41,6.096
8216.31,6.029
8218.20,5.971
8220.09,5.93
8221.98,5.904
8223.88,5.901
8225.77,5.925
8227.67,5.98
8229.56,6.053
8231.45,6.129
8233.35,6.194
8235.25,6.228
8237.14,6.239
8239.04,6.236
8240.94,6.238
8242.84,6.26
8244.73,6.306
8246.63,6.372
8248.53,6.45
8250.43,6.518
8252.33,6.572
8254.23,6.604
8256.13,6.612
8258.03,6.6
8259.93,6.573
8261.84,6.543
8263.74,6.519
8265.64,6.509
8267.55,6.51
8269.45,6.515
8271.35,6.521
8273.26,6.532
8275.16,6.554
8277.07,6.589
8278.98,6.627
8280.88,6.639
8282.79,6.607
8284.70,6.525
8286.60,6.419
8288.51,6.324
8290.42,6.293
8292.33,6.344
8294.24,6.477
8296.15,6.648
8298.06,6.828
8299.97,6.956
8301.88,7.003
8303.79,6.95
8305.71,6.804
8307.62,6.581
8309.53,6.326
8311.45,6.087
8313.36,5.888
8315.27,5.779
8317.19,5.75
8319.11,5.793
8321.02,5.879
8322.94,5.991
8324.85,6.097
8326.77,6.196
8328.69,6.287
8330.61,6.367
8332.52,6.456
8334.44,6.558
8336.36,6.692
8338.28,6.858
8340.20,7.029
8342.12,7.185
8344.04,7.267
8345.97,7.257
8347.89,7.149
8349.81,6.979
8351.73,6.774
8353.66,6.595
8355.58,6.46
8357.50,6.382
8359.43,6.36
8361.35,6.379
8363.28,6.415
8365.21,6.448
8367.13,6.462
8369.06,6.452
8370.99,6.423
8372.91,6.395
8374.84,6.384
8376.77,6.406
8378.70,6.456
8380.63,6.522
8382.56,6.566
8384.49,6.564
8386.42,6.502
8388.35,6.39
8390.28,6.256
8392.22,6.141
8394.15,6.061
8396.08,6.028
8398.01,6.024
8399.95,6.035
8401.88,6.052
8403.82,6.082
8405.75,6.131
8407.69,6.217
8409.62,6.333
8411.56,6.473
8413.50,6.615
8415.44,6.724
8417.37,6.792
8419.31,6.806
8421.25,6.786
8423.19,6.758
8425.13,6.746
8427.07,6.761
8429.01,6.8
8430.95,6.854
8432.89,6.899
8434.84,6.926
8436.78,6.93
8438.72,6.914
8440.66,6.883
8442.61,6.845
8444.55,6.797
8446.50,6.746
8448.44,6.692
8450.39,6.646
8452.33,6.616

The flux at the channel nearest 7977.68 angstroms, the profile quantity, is 6.997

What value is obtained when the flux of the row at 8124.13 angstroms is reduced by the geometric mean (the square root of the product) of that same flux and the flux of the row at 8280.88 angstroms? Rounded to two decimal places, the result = -0.01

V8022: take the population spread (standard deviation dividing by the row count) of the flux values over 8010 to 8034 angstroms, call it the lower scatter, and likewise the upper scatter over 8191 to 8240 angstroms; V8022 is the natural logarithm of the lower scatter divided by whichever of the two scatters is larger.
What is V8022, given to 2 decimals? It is -0.63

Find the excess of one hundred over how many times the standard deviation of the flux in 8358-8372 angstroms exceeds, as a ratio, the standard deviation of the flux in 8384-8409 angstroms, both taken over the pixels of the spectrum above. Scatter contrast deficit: 99.8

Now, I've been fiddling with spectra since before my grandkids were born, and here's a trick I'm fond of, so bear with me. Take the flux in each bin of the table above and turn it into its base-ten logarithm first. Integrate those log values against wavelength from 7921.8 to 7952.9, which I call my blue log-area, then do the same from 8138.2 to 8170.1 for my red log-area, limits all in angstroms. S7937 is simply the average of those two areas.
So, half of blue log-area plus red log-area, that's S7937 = 26.0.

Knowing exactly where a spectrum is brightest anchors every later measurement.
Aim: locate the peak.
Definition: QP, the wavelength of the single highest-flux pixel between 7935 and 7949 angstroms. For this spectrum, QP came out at 7948.34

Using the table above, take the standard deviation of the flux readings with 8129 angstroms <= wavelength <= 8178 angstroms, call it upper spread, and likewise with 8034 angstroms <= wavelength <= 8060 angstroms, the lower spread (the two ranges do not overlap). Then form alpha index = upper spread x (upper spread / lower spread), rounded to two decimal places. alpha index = 0.08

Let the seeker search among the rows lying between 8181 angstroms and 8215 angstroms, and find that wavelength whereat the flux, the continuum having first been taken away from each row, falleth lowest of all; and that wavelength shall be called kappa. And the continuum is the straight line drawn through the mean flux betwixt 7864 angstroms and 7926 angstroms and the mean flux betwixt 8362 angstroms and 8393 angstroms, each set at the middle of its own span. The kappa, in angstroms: 8214.41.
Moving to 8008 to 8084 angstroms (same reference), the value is 8062.63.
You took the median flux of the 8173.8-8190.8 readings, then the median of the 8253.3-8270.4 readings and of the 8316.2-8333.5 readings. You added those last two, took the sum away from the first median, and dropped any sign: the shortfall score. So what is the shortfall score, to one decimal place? 6.1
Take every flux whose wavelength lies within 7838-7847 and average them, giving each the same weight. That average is 7.3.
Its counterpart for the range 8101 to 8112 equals 6.6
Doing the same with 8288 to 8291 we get 6.3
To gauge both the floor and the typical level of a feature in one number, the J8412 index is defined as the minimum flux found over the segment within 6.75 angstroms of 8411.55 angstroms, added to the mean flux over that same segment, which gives 12.6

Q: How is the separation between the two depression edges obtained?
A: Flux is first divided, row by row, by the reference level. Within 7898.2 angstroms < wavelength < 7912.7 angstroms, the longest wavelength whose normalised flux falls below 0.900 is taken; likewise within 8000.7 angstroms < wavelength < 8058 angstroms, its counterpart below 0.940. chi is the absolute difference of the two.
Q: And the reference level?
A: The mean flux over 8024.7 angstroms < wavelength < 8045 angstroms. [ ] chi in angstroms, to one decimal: 150.7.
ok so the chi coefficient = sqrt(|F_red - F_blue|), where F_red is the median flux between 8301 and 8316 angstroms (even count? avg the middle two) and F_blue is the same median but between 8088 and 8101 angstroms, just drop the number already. 0.41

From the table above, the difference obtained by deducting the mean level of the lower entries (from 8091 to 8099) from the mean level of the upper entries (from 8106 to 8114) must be 0.35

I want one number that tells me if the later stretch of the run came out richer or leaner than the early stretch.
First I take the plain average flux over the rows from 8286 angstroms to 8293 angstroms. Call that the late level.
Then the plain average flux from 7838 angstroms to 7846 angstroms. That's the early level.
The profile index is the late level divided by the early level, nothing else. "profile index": 0.86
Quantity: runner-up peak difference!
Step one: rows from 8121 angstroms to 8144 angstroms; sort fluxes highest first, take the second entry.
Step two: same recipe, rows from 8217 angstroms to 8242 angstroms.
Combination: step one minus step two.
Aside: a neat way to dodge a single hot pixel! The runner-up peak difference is 0.4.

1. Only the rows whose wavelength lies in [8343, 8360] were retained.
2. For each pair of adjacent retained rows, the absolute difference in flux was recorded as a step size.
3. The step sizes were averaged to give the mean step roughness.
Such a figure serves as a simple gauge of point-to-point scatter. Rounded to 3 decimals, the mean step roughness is 0.113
